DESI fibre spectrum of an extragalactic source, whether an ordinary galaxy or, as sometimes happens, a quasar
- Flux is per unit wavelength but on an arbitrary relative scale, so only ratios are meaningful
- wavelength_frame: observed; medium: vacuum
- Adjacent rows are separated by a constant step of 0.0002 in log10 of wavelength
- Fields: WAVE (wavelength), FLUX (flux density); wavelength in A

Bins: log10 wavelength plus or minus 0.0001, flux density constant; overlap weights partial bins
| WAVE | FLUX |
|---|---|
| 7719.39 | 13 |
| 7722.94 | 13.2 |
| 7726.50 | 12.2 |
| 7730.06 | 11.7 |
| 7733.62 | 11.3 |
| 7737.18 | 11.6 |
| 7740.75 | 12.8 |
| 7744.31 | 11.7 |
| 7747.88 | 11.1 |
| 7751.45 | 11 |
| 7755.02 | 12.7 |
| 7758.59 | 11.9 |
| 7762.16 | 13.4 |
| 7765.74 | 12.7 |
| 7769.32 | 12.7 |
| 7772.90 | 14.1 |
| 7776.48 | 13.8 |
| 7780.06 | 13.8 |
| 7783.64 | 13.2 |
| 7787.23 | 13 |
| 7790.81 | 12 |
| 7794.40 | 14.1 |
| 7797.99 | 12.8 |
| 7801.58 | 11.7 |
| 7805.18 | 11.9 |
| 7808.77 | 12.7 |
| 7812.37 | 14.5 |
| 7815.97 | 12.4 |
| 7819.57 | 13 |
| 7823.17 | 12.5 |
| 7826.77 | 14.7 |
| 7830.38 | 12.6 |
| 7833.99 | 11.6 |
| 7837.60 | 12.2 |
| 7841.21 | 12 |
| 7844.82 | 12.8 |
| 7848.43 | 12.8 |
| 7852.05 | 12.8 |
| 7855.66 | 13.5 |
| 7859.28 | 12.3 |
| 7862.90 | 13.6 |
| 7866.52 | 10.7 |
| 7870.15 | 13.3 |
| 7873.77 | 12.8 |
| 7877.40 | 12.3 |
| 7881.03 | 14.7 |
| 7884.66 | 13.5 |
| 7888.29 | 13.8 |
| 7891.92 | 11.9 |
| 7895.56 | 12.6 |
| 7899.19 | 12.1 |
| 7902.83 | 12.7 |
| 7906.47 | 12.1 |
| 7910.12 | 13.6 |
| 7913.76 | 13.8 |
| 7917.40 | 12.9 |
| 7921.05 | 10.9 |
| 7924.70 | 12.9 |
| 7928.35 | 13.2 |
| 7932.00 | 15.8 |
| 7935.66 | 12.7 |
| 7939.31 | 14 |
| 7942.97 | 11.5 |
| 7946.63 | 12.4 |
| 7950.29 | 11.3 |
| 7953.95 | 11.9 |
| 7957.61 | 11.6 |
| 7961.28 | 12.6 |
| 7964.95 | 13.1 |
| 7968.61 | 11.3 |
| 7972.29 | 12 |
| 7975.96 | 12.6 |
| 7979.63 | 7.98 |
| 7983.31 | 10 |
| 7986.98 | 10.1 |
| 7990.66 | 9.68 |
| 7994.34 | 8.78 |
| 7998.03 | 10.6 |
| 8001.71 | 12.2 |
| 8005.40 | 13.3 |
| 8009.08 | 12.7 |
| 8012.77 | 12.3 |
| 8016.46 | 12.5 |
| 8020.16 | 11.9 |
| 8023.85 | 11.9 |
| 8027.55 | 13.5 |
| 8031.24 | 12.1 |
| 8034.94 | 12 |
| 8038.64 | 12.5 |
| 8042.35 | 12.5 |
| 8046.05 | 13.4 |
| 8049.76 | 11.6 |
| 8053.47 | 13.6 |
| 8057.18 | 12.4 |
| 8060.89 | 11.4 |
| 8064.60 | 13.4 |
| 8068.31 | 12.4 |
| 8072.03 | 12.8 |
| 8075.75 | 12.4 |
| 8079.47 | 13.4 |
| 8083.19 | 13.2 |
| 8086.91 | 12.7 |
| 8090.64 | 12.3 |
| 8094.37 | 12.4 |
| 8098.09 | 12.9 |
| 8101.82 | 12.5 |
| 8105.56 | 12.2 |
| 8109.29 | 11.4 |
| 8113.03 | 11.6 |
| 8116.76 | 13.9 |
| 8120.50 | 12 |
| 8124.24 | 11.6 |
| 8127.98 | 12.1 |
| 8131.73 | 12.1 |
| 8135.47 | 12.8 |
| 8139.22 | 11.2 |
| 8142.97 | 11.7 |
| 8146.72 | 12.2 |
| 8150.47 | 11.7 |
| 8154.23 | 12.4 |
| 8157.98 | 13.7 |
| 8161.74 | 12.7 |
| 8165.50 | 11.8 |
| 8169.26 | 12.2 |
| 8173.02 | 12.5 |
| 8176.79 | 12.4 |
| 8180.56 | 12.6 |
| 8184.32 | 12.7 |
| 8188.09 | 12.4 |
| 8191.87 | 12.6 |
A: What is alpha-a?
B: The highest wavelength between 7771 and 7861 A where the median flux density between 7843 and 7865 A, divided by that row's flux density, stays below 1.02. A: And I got 7855.66 A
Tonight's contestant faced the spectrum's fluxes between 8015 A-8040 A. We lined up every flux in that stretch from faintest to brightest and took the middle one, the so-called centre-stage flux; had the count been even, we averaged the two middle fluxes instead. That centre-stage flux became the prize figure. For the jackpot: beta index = 12.1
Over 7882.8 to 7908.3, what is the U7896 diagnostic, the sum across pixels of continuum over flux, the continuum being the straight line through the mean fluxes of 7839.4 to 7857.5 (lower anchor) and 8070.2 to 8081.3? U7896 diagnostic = 7.09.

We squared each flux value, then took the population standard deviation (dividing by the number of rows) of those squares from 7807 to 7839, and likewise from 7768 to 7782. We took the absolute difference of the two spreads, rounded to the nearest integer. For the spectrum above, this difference 12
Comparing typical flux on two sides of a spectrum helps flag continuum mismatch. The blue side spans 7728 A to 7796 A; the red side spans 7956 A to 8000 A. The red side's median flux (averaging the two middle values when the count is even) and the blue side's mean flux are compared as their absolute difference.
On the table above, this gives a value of 1.6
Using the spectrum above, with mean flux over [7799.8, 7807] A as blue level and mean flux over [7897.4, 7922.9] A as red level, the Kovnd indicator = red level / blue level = 1.07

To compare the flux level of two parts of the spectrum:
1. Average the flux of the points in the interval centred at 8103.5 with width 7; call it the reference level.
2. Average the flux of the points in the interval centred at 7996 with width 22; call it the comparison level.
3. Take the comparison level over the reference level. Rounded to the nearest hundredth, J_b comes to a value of 0.87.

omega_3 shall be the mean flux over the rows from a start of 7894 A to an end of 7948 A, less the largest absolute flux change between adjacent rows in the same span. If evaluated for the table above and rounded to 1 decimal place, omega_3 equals 9.8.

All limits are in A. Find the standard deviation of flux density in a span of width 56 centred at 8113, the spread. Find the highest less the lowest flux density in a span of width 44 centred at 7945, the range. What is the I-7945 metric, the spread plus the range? 5.2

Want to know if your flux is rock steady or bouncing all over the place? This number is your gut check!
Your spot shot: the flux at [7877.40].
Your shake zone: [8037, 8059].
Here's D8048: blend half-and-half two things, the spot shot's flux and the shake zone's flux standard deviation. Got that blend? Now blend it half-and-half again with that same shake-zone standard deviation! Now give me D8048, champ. 3.6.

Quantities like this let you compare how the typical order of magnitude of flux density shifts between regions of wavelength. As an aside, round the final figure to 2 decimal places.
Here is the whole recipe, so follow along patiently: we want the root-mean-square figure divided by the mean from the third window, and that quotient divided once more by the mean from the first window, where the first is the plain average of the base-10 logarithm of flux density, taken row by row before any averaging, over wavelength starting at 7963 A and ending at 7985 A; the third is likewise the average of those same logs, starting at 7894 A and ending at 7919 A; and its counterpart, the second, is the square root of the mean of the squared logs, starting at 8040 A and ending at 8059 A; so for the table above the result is 0.96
